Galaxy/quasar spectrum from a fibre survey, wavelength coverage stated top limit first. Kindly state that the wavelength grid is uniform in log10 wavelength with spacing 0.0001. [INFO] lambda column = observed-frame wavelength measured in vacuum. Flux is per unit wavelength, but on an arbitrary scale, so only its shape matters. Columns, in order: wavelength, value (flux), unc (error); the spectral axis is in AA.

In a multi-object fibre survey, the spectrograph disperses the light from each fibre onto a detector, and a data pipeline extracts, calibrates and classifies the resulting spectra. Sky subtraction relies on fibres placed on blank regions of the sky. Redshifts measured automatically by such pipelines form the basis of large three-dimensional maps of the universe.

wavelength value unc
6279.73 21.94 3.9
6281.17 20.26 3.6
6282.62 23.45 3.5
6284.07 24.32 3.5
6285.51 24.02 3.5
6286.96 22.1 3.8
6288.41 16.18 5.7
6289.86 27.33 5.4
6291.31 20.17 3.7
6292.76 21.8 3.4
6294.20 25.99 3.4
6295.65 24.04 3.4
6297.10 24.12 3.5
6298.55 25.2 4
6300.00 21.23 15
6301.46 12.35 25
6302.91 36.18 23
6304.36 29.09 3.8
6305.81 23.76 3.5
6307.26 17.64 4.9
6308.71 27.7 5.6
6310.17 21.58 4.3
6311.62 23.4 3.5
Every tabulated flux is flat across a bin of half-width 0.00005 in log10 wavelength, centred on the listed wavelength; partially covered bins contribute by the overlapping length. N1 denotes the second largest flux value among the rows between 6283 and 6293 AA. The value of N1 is 24.32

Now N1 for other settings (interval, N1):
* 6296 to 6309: 29.09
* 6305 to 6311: 23.76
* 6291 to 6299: 25.2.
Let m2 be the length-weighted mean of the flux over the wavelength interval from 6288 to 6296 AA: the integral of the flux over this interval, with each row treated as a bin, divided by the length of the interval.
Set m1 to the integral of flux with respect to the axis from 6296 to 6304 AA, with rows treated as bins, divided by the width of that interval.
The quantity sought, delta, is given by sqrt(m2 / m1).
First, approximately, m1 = 24.0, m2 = 22.8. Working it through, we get 0.97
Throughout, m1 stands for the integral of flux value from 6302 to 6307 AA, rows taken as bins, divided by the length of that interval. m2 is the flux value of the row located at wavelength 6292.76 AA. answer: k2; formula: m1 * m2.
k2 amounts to 609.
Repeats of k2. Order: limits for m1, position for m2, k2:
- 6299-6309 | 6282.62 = 560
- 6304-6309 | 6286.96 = 530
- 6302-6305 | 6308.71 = 873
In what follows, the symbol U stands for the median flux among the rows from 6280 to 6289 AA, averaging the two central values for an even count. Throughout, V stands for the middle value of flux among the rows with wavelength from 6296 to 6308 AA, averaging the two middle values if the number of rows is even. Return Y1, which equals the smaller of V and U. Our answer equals 22.8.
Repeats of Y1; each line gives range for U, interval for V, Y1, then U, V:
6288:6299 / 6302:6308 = 24.1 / 24.1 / 26.4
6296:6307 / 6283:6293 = 22.1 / 24.1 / 22.1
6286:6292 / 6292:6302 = 21.1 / 21.1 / 24.0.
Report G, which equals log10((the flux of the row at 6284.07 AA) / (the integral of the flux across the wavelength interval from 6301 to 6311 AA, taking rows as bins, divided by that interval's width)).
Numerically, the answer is -0.001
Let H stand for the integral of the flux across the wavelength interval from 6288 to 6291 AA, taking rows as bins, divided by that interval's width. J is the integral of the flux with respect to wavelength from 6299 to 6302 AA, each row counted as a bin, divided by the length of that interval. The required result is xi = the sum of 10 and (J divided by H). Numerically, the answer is 10.8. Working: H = 22.1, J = 18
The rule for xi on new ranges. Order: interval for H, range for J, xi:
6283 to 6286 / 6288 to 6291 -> 10.9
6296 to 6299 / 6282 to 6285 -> 11.0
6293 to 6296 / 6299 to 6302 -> 10.7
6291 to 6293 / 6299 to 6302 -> 10.8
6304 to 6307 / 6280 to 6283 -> 10.9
